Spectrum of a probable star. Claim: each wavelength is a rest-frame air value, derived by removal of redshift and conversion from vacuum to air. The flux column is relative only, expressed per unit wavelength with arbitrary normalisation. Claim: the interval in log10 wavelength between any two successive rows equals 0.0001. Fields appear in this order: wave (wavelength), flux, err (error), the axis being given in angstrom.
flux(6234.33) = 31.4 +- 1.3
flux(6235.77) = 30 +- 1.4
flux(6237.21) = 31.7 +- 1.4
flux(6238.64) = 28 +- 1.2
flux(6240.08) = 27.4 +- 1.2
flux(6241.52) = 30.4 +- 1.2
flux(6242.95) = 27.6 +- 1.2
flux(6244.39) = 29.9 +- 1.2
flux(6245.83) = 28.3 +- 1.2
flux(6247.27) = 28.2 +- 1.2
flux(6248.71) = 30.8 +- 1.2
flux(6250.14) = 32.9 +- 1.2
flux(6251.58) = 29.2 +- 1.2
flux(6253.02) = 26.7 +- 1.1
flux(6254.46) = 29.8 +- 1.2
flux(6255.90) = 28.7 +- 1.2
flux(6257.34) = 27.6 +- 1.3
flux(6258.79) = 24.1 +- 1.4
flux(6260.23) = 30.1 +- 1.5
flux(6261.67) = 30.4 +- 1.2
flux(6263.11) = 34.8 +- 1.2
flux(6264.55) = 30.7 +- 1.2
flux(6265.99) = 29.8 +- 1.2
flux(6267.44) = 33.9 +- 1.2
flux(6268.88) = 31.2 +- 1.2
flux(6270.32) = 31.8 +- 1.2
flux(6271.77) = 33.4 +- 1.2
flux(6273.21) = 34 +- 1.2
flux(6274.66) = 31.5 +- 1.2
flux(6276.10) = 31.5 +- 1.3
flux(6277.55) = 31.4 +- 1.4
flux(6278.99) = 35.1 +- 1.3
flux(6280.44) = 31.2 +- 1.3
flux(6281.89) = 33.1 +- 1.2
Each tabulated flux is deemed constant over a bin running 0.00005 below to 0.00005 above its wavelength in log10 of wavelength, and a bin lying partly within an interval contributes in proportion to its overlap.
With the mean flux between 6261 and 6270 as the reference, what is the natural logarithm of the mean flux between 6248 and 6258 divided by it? -0.08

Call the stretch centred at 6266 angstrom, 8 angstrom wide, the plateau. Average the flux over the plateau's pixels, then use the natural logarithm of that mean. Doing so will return 3.47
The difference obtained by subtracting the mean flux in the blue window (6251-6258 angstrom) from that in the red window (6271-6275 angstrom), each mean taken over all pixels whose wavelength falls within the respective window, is 4.6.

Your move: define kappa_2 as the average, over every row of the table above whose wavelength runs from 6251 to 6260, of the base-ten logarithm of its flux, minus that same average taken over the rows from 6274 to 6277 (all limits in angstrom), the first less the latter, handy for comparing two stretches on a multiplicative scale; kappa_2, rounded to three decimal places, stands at -0.057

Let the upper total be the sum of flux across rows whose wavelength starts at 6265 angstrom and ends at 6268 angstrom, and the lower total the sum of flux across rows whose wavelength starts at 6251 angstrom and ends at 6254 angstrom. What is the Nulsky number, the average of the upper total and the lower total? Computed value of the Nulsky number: 59.8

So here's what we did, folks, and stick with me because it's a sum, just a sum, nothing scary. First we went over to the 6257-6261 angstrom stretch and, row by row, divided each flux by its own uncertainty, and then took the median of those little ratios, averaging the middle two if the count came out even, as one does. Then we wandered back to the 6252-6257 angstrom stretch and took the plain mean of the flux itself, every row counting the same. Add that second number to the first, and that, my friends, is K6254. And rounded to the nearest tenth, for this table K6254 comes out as 48.5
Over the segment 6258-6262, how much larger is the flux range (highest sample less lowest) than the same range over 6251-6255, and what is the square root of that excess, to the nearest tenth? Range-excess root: 1.8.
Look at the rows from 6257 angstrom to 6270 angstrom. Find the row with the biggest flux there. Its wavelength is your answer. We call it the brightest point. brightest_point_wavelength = 6263.11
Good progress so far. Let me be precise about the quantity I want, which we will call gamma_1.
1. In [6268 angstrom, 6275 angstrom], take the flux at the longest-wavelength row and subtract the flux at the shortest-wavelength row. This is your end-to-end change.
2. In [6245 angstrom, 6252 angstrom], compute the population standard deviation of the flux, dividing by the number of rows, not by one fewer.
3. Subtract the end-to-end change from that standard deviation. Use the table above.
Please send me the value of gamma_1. 1.47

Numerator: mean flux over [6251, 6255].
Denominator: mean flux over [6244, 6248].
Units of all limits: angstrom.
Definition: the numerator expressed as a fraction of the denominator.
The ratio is 0.99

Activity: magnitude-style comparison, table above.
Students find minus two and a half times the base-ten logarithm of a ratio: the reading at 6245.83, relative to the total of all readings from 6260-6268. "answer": 2.07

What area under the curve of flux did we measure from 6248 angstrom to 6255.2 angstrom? 215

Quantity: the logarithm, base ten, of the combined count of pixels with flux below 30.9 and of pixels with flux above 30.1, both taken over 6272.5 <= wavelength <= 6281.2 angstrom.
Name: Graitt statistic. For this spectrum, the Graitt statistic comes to 0.78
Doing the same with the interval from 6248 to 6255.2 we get 0.78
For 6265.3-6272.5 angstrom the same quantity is 0.70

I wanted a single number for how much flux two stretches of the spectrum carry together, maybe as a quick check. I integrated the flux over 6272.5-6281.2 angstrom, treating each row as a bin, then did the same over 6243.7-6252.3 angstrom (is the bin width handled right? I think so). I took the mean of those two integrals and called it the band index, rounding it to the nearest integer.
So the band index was 270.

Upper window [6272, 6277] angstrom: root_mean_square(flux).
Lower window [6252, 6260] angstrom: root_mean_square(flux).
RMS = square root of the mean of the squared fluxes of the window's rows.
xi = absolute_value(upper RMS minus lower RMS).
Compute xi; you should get 4.9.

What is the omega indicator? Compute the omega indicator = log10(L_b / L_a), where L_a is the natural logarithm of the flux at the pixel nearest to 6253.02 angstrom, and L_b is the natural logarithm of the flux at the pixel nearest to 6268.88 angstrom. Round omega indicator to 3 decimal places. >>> 0.020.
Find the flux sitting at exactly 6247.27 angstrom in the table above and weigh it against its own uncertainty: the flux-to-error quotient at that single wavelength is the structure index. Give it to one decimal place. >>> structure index 23.5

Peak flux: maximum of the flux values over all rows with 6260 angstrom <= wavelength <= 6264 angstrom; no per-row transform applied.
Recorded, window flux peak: 34.8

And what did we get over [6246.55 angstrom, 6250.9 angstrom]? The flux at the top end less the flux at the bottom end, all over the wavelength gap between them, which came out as 1.6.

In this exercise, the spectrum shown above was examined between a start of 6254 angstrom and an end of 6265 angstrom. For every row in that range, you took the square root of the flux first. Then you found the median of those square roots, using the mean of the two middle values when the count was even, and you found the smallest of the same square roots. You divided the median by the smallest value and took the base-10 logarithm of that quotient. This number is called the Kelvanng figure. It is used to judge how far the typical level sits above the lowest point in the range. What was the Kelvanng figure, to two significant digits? 0.047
